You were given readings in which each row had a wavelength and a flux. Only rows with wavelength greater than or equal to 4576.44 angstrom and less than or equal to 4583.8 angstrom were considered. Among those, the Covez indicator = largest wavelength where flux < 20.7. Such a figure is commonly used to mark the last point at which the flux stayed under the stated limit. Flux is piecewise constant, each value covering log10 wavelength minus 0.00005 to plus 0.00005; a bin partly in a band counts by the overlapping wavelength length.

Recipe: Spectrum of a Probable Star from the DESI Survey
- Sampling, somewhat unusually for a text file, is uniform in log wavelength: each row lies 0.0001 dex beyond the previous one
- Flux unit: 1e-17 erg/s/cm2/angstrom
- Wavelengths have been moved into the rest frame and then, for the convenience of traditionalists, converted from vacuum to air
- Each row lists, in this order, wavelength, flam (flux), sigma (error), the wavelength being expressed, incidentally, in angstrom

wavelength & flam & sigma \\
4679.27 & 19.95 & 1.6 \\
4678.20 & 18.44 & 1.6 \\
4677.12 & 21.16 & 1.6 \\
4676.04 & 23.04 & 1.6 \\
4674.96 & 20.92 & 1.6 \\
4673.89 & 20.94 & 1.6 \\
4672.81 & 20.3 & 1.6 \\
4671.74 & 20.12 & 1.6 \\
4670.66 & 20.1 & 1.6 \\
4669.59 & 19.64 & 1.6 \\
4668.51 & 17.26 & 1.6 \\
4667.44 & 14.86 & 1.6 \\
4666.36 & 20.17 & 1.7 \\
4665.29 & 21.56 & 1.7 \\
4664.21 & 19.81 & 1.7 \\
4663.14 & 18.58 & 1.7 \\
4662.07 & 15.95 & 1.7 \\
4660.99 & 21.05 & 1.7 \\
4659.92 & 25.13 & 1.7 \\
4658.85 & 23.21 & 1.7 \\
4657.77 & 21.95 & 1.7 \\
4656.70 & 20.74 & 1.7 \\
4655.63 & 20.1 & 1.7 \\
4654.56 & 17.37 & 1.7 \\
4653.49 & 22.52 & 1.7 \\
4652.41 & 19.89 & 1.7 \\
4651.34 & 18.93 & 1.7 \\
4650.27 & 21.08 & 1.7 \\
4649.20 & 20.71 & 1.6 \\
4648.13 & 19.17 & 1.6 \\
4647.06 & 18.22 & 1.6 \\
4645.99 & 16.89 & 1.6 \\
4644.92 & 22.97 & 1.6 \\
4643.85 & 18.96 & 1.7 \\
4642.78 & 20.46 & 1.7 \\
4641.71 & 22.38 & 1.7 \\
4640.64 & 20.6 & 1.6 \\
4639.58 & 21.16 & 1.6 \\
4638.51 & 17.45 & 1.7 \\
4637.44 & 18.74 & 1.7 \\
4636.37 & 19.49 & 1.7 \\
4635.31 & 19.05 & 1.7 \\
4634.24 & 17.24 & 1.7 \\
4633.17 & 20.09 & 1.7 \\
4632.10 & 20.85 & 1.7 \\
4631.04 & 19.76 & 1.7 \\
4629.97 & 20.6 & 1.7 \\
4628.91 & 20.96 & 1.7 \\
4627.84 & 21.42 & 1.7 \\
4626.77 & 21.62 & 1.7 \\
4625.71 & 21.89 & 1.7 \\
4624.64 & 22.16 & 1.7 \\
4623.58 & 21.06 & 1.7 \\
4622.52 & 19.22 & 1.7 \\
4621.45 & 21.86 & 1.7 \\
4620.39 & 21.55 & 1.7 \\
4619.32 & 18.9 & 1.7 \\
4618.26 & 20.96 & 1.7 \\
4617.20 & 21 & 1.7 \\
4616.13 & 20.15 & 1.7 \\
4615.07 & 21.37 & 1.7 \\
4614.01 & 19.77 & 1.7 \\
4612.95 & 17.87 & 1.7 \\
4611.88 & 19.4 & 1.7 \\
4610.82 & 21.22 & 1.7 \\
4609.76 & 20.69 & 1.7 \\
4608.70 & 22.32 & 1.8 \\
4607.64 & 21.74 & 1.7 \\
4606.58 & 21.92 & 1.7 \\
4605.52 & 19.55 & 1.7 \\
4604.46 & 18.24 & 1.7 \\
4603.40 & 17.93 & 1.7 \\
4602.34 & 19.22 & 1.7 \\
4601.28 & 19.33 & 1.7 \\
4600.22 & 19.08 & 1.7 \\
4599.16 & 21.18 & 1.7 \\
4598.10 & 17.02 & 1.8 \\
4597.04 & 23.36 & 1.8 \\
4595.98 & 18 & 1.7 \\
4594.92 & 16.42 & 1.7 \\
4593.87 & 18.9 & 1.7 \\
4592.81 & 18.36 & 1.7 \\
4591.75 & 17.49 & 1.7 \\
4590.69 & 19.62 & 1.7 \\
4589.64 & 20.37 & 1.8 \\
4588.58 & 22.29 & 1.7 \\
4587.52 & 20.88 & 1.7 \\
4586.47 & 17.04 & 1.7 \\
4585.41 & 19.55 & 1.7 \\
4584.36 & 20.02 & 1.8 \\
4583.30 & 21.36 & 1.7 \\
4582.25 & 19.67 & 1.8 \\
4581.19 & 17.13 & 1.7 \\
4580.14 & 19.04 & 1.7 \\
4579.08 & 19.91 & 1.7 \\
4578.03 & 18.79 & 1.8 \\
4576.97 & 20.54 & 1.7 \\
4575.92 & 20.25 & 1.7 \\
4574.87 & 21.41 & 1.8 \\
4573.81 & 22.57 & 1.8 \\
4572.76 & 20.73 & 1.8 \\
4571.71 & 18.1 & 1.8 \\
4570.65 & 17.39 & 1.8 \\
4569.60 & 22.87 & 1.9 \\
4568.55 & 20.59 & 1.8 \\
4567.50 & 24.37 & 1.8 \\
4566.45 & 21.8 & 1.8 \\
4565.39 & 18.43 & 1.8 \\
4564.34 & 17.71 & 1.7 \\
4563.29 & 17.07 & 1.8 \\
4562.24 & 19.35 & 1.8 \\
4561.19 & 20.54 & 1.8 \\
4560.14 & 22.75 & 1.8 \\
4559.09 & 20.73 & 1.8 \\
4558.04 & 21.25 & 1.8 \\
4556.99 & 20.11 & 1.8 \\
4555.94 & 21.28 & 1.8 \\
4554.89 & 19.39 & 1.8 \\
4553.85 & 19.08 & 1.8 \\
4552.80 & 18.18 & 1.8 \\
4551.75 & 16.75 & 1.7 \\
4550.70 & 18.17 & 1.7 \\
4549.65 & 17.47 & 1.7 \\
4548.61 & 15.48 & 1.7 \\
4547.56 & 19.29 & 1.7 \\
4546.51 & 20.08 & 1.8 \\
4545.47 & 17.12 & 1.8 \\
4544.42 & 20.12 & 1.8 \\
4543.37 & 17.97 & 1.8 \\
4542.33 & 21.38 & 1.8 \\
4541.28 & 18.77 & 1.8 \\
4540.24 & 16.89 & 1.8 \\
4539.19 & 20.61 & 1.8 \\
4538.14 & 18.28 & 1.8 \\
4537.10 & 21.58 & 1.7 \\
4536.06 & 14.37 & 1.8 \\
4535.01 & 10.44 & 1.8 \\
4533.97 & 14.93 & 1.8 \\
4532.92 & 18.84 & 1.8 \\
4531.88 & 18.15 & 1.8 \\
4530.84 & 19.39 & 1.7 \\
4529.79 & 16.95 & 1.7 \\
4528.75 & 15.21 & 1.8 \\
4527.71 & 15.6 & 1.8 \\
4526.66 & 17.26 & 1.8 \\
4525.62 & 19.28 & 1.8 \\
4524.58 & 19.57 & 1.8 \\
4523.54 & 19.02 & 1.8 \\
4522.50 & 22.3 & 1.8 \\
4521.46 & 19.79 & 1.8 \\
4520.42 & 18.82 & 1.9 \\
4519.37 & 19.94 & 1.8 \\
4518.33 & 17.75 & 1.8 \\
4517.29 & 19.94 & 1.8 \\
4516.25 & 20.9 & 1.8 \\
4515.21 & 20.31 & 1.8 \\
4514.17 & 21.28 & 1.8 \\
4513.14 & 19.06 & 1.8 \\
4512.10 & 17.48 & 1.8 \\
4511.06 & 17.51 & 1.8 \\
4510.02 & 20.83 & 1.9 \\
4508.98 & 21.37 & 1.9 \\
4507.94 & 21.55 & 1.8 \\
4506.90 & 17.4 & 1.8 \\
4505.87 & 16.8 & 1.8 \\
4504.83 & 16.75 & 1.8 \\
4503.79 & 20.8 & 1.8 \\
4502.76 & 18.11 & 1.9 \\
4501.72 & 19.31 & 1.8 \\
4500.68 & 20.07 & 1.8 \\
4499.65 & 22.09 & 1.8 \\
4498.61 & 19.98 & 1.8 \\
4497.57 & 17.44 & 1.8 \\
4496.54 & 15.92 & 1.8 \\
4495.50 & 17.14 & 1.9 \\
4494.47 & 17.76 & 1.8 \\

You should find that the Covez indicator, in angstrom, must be 4582.25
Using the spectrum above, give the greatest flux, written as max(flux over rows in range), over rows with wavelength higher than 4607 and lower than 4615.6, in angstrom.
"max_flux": 22.32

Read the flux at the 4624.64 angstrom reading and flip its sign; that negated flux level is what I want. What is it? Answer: -22.2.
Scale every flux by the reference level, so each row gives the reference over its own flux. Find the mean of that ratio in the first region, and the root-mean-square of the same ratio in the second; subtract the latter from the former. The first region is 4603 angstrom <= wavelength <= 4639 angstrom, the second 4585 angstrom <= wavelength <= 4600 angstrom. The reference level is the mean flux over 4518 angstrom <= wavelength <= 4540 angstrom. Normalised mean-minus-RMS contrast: -0.05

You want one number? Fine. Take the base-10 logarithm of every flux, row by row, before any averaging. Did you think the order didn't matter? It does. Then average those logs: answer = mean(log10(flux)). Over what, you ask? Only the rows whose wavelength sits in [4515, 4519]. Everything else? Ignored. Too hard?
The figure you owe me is 1.294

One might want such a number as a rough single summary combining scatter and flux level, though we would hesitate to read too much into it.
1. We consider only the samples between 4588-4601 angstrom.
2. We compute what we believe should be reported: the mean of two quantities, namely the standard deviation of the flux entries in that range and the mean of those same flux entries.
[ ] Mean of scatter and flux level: 10.7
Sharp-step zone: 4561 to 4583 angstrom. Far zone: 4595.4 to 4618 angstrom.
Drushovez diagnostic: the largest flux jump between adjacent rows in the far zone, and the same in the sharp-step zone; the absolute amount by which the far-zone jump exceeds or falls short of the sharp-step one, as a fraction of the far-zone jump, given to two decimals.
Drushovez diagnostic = 0.14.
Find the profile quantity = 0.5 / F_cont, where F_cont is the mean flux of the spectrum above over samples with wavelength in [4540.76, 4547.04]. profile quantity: 0.0260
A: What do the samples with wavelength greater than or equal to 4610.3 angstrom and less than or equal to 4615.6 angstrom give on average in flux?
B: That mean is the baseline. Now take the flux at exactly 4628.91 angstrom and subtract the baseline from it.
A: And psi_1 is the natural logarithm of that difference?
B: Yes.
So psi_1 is 0.0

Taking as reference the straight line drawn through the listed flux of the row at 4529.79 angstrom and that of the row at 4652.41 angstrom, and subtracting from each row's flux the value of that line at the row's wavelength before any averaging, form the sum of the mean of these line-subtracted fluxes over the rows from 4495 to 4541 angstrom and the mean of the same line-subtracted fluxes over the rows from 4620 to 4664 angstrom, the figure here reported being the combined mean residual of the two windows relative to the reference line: 2.6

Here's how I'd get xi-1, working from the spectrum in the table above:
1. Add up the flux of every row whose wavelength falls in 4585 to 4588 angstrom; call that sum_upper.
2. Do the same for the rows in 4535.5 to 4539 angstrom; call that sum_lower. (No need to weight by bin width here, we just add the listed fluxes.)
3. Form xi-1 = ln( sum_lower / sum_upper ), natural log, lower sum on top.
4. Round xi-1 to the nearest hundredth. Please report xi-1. -0.06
